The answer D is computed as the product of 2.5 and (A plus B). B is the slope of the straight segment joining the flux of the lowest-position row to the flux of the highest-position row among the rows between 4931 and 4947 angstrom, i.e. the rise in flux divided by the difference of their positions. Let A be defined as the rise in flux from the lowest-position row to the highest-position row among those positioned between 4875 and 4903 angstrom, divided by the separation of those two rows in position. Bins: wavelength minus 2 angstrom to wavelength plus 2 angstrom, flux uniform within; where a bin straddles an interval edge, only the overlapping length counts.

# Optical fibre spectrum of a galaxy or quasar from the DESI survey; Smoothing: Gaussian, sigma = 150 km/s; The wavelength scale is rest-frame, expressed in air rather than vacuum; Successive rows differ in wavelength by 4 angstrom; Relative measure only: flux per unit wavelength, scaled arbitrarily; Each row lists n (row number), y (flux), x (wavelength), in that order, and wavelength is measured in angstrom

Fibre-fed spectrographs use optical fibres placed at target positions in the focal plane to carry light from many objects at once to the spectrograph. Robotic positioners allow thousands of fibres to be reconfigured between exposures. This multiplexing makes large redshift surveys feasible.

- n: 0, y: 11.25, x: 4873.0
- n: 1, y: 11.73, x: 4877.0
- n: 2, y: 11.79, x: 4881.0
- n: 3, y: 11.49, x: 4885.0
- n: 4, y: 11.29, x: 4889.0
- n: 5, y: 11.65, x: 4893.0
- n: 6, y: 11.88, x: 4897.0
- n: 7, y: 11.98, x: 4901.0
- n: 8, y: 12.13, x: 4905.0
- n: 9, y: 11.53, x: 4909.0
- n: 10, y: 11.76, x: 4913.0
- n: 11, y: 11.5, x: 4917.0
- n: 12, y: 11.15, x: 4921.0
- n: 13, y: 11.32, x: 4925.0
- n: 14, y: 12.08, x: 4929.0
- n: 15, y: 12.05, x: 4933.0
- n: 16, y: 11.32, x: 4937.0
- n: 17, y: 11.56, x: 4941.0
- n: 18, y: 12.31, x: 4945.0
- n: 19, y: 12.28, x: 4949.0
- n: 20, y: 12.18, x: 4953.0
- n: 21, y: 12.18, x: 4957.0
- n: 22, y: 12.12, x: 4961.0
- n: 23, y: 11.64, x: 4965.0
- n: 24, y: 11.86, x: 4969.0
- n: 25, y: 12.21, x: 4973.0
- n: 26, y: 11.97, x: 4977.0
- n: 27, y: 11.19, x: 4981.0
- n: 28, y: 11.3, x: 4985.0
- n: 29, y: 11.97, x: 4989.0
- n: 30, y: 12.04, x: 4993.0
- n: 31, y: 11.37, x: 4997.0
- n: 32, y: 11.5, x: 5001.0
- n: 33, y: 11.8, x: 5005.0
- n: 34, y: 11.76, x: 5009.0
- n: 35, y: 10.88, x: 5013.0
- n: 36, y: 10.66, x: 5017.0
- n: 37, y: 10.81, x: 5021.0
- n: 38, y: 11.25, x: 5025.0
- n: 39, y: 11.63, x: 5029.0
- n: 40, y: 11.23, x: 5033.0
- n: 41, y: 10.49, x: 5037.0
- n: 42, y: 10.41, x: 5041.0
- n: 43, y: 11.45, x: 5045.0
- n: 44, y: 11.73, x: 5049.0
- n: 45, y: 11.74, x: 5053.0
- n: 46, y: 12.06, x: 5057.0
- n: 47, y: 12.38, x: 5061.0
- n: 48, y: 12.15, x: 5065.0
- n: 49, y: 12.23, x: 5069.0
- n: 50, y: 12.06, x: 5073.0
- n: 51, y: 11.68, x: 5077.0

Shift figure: 0.08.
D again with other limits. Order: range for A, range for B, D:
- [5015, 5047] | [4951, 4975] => 0.07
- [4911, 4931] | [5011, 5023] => 0.03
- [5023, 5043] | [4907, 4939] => -0.15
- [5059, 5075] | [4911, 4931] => -0.02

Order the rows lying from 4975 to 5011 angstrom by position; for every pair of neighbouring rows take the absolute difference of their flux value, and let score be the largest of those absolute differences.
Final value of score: 0.78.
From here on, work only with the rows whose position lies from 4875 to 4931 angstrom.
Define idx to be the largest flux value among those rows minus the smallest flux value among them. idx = 1.0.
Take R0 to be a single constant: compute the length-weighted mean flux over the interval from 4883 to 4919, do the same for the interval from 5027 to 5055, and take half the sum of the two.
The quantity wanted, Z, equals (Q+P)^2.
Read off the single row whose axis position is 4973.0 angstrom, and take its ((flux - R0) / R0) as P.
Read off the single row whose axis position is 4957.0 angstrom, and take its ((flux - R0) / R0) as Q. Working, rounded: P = 0.065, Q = 0.062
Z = 0.0162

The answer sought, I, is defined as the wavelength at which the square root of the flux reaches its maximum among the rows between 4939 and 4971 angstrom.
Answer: 4945.0 angstrom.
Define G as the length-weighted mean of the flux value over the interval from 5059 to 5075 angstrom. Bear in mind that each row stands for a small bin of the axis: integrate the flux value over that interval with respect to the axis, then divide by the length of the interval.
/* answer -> 12.2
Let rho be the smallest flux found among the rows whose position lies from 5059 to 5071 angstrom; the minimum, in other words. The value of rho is 12.15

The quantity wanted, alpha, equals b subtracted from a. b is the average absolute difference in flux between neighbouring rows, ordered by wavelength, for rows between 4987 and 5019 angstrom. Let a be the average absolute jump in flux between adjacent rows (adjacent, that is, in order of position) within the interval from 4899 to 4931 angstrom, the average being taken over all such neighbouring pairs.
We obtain 0.0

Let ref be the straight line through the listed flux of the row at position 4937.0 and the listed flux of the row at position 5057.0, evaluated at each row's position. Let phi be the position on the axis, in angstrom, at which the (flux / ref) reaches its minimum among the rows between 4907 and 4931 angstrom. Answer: 4921.0 angstrom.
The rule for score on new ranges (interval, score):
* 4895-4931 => 0.76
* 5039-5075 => 1.04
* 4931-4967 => 0.75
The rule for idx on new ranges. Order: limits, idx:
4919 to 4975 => 1.2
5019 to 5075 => 2.0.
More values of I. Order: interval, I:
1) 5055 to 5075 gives 5061.0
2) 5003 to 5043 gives 5005.0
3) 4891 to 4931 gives 4905.0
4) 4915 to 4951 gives 4945.0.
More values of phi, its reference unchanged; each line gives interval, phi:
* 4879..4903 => 4889.0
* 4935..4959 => 4937.0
